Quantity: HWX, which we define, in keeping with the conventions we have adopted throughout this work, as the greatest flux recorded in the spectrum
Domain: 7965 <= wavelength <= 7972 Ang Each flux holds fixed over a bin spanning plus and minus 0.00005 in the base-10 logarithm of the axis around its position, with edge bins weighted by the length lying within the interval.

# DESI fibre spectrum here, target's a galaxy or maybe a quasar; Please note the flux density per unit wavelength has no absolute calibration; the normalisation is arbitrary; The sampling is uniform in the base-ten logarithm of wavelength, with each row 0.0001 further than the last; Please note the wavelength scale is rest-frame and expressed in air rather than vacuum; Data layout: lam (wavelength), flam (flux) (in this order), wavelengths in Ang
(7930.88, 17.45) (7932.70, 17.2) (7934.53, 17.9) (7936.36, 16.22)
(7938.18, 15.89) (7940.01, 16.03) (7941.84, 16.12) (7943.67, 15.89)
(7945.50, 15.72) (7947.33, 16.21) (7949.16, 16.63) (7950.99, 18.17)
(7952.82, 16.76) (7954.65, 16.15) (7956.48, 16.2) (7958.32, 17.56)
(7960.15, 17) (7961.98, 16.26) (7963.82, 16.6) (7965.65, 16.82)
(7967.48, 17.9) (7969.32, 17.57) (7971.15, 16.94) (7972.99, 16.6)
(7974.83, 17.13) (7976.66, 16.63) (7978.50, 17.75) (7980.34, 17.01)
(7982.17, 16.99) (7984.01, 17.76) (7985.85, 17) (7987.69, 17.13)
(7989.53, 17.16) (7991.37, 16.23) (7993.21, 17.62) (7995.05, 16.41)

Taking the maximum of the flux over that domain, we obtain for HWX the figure 17.9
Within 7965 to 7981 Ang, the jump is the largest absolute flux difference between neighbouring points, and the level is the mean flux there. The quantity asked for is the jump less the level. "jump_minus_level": -16.0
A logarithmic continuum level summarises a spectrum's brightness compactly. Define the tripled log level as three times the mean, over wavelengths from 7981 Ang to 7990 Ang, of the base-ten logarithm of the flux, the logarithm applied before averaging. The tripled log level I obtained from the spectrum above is 3.71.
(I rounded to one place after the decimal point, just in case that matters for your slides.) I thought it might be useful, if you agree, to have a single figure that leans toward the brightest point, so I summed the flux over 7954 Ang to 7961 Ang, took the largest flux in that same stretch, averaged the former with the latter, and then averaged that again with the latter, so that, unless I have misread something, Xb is 29.9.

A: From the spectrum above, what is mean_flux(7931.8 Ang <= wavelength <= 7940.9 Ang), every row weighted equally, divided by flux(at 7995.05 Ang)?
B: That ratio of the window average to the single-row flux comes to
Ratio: 1.01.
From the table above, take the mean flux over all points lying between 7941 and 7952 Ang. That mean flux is 16.5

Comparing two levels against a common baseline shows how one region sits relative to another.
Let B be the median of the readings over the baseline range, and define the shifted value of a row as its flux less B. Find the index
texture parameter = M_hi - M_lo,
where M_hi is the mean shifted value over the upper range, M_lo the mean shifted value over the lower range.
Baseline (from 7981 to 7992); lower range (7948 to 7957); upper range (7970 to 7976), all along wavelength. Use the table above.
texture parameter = 0.11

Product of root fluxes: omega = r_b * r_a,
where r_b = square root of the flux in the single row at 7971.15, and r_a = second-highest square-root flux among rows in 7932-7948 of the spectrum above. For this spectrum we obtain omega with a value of 17.1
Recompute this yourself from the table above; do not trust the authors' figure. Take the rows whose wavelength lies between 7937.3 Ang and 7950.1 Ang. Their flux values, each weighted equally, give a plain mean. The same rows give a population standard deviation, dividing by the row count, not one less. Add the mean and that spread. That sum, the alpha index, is 16.3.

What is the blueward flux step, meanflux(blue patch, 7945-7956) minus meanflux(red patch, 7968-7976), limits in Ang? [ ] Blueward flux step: -0.45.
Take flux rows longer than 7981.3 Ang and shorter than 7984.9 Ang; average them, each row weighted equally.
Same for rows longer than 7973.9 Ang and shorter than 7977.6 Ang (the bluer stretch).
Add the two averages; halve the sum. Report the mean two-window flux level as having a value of 17.1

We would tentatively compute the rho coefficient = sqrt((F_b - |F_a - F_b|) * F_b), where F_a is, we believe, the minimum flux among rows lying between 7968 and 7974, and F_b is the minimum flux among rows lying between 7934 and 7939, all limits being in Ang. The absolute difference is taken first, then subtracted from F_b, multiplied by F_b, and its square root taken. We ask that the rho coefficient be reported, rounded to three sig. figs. 15.5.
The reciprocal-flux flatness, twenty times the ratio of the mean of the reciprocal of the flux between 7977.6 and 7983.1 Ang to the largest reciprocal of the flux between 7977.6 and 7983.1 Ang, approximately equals 19.7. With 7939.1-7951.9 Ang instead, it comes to 19.2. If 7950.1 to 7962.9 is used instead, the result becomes 19.2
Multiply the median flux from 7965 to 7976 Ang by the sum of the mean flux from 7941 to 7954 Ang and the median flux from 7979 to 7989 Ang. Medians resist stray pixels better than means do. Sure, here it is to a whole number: 571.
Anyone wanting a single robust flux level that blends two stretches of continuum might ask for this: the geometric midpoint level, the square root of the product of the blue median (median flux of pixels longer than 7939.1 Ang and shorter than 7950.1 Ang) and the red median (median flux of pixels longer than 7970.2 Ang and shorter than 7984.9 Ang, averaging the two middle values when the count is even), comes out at 16.5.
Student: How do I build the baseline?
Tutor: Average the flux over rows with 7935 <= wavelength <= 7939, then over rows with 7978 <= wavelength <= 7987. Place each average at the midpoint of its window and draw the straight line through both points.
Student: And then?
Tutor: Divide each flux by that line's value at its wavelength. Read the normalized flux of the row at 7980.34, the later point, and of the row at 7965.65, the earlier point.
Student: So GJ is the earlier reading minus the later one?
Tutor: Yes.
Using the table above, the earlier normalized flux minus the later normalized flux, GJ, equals 0.01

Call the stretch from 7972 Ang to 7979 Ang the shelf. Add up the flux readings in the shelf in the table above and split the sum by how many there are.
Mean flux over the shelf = 17.0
